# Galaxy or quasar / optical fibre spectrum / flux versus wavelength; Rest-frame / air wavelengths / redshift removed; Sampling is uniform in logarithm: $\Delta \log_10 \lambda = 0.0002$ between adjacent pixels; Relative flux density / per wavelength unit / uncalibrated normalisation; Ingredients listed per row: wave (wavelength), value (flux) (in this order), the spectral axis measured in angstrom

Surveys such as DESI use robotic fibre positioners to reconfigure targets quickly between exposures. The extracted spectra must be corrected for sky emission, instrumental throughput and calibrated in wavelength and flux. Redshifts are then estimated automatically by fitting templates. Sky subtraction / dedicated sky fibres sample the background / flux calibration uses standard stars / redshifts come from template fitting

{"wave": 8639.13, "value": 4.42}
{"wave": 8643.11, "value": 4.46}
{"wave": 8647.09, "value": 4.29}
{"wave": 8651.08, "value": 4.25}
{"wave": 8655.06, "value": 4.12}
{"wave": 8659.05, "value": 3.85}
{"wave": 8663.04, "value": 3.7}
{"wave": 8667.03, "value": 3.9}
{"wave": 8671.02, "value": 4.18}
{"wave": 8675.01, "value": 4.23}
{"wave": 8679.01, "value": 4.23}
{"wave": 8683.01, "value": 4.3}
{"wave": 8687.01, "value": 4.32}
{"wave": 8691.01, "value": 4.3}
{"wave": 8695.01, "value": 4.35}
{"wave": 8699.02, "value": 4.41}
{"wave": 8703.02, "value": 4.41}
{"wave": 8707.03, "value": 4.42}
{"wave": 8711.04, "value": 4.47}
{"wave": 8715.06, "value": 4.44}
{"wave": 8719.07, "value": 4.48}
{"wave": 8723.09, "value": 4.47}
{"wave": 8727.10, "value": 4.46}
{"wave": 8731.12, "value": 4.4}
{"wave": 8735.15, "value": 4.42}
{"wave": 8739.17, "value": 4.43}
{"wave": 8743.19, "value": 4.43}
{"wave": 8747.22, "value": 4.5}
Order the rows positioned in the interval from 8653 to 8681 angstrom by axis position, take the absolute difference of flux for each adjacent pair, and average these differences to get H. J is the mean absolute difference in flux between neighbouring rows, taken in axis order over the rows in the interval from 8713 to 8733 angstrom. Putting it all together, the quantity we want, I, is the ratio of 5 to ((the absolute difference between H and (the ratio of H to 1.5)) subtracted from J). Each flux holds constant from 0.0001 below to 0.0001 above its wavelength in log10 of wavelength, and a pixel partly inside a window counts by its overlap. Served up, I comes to -220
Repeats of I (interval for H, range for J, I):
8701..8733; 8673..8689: 250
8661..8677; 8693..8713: -173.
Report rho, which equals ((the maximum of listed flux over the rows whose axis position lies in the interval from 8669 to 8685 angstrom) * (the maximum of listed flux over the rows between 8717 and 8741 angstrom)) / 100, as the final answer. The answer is 0.193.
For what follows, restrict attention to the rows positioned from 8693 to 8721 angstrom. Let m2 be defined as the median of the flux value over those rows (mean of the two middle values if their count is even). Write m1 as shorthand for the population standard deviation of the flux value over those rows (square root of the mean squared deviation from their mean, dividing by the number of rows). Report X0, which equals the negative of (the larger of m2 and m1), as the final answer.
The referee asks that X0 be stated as -4.42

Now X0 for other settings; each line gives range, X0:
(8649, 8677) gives -4.12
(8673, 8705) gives -4.31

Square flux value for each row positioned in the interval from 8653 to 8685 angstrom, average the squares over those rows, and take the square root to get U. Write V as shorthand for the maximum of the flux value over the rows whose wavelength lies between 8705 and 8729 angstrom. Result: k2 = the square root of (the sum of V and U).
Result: 2.92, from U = 4.07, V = 4.48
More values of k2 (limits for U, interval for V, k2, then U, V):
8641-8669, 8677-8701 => 2.92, 4.09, 4.41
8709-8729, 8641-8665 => 2.99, 4.46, 4.46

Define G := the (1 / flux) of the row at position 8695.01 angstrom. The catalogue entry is 0.230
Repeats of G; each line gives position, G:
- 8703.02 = 0.227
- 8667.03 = 0.256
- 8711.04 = 0.224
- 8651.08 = 0.235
